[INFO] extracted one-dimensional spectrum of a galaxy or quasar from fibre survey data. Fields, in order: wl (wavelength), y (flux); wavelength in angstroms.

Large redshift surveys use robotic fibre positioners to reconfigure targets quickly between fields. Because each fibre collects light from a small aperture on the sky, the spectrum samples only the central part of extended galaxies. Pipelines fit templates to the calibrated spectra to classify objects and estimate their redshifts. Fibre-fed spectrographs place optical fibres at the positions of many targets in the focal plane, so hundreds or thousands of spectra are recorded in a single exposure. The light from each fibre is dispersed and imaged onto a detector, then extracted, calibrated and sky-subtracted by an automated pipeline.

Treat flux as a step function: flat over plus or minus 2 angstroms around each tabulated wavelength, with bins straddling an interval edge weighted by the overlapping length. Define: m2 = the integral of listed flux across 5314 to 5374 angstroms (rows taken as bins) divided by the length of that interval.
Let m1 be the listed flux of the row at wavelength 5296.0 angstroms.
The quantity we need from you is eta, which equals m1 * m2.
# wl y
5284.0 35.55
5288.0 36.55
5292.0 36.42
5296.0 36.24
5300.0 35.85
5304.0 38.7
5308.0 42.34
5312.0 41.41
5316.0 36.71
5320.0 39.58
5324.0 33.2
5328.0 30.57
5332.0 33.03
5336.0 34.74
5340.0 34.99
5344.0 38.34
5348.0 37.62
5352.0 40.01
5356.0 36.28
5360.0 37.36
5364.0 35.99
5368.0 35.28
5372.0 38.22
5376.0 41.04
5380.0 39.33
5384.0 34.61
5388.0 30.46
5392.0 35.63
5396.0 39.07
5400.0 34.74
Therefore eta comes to 1309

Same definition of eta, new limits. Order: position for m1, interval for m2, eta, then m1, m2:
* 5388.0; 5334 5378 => 1135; 30.46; 37.3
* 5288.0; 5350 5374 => 1359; 36.55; 37.2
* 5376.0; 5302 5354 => 1519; 41.04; 37.0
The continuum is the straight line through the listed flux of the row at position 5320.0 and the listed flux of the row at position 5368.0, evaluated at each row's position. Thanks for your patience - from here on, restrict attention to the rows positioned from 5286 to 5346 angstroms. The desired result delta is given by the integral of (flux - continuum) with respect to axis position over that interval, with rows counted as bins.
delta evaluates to -202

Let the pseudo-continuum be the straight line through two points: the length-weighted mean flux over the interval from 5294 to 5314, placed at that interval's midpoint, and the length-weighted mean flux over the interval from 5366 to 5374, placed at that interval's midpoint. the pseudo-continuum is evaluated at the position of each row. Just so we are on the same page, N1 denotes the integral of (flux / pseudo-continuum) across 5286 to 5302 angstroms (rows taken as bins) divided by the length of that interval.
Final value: 0.92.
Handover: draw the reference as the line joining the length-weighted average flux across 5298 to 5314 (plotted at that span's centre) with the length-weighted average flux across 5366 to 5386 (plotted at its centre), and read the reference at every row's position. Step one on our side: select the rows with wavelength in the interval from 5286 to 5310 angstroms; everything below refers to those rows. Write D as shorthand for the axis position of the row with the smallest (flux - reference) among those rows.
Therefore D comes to 5300.0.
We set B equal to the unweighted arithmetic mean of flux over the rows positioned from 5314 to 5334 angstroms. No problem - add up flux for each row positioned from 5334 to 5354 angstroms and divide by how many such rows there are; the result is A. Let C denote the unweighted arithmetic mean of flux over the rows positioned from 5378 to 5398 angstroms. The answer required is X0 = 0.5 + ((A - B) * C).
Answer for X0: 91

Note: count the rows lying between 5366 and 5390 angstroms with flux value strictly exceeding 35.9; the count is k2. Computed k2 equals 3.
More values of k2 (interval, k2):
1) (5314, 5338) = 2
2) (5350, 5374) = 5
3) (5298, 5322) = 5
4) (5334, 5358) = 4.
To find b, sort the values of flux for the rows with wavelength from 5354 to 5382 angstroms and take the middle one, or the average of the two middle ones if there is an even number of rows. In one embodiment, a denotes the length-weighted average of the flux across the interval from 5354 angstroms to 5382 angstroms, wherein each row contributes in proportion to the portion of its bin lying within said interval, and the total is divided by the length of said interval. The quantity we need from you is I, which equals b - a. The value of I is -0.28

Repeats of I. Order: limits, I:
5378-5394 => 0.11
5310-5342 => -0.66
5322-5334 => 0.76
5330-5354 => -0.15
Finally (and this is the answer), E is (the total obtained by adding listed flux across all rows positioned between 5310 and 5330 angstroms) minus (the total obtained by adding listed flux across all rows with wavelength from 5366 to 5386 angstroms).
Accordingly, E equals -7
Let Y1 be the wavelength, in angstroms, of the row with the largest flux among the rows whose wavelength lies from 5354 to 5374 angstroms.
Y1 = 5372.0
